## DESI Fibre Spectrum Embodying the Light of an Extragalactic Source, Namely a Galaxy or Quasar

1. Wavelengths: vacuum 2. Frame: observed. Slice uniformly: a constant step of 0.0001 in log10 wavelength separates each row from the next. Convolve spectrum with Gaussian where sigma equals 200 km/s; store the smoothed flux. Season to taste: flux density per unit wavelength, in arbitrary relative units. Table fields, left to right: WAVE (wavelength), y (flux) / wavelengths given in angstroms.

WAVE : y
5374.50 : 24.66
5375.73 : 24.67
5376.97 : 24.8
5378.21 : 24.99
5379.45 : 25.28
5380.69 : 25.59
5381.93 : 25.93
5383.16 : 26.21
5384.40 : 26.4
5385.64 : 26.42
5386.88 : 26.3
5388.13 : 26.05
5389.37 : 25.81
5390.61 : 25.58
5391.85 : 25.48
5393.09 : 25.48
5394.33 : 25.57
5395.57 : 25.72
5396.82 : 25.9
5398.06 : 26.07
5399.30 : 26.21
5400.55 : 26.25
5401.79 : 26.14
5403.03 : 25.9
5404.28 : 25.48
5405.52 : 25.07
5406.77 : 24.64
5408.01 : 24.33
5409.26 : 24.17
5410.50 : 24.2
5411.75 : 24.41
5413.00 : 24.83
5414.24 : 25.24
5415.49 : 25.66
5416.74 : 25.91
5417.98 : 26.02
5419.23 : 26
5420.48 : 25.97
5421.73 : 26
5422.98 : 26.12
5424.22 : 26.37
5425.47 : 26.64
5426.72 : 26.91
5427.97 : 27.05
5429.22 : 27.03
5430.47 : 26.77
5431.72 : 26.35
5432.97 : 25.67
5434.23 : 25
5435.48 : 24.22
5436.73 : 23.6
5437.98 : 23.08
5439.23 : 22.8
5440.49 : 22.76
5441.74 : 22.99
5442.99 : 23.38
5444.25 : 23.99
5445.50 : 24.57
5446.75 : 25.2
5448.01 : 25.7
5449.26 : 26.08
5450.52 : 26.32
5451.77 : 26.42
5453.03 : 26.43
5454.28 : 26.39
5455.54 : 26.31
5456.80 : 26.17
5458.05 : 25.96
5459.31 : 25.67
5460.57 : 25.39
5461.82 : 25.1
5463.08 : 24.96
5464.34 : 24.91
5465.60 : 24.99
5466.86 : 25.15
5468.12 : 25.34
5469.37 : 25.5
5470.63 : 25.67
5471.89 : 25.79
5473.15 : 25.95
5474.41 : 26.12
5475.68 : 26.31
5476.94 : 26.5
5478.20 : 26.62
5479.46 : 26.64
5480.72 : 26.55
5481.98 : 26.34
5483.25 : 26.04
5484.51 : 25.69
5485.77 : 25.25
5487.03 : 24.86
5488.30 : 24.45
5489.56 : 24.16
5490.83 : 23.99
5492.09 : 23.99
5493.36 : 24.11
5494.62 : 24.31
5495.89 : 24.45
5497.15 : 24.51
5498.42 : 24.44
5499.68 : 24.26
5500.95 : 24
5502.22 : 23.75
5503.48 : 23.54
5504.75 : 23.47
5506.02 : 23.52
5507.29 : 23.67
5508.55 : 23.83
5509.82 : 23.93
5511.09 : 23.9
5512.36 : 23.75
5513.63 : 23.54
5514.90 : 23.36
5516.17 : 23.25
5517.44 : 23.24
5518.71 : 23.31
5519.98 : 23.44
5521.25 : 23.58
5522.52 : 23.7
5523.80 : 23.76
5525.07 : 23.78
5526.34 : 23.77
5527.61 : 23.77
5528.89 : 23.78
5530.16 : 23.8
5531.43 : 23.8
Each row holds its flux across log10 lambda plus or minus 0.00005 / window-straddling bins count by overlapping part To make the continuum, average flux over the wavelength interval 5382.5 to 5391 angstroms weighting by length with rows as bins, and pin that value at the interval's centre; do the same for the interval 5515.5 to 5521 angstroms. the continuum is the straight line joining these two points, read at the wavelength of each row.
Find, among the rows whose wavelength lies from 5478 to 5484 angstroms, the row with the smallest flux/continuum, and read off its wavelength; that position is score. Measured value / 5483.25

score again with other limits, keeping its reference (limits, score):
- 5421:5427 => 5421.73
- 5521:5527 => 5521.25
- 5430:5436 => 5435.48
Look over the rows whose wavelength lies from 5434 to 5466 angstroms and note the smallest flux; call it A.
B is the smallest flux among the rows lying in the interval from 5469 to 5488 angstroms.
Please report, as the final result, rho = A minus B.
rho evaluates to -2.10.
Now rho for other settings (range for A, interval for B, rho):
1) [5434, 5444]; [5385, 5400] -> -2.72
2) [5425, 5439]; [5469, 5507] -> -0.39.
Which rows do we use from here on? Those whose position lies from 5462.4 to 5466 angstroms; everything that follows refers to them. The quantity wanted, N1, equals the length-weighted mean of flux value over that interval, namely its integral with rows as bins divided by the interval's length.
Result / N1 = 24.9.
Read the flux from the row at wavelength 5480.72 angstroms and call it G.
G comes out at 26.55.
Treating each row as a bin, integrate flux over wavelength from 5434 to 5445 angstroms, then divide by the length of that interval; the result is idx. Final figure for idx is 23.50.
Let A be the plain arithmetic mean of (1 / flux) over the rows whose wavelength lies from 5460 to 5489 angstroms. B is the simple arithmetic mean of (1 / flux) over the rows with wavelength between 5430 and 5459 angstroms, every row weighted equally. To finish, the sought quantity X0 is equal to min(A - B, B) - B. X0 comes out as -0.041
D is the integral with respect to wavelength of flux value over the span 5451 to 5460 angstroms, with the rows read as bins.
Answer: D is 236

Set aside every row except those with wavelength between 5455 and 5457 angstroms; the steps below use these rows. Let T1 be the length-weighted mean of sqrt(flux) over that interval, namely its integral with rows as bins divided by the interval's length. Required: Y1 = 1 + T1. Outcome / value 6.11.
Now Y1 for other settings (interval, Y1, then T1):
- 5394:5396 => 6.07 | 5.07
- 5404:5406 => 6.04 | 5.04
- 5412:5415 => 6.00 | 5.00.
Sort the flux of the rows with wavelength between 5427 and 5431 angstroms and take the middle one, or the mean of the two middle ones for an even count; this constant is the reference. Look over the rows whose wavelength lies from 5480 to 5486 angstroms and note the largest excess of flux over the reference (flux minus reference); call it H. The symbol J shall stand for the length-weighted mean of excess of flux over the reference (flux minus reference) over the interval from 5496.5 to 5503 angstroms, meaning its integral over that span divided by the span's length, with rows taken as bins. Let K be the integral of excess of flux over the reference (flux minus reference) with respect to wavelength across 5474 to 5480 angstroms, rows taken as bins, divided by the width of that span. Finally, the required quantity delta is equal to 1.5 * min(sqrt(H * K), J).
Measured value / -4.3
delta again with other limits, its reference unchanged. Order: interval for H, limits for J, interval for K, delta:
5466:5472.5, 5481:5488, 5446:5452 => -2.1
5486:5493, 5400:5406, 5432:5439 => -1.9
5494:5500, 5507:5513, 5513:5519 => -4.8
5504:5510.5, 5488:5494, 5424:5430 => -4.4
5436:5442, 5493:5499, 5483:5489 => -4.0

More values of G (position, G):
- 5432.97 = 25.67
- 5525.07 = 23.78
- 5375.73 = 24.67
